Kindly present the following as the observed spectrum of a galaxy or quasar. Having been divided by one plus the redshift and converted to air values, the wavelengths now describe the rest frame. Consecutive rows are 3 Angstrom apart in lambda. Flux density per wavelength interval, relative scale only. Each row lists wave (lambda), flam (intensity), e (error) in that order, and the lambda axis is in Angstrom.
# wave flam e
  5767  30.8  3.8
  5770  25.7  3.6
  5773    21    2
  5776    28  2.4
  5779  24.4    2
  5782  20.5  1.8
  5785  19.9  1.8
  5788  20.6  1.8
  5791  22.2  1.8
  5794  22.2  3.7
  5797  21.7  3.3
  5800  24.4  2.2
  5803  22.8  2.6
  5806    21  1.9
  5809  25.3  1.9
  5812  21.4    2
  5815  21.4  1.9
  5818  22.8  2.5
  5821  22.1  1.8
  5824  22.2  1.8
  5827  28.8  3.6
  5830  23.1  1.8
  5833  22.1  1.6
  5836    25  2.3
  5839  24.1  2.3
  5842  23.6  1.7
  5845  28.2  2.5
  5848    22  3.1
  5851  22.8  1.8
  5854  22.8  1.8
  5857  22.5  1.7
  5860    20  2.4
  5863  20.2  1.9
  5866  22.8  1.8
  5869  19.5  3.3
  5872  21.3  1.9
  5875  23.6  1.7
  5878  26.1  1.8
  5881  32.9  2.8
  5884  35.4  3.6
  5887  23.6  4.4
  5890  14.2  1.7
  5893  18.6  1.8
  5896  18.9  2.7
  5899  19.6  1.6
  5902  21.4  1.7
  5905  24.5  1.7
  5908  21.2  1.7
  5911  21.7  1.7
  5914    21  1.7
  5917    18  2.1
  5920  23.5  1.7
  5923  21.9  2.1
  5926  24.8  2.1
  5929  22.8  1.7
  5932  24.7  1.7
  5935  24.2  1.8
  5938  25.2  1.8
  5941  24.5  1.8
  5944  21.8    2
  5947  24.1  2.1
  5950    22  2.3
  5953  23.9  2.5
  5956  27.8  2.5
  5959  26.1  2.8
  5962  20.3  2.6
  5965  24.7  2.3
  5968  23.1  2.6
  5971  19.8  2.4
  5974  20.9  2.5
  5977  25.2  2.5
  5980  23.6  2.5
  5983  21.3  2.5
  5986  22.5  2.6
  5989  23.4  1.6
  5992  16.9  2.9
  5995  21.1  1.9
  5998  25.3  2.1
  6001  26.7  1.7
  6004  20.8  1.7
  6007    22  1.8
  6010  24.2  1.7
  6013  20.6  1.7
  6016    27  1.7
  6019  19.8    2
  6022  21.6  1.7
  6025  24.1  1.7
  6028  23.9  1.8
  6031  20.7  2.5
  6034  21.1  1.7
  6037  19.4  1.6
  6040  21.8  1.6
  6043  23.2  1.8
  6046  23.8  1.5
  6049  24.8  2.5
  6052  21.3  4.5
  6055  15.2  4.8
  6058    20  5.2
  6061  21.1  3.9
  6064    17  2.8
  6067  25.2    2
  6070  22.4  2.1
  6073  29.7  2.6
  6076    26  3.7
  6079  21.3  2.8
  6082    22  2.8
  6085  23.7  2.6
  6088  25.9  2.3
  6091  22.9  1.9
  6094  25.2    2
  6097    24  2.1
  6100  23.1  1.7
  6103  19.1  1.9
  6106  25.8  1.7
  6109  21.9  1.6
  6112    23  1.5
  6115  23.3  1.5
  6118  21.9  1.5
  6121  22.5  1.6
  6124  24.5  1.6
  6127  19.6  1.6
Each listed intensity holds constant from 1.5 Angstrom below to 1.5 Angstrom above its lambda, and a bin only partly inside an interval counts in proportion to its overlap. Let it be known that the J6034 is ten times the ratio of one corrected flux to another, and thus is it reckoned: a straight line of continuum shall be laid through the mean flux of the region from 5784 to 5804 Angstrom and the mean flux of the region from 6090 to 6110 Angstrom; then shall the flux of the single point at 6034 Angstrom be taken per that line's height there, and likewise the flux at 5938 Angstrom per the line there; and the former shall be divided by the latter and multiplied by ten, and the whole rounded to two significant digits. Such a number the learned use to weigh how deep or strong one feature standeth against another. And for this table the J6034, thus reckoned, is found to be 8.2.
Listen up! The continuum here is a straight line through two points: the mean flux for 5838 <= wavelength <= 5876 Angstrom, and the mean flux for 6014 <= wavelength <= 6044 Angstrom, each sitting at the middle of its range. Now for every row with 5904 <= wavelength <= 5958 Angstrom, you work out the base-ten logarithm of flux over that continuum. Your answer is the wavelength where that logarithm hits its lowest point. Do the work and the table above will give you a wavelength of 5917 Angstrom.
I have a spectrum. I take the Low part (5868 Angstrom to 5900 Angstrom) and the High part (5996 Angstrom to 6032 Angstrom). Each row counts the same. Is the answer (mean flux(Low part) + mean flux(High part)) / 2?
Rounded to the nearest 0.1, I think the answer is 23.1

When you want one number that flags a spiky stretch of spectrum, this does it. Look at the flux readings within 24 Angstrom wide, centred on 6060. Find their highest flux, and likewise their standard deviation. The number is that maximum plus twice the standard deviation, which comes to 32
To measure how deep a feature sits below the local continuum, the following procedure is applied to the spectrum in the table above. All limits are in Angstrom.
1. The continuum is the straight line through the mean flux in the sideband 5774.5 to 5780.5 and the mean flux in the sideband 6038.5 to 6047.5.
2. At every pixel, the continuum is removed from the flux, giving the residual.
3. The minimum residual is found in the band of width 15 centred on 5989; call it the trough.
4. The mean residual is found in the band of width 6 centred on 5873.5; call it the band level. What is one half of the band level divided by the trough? 0.19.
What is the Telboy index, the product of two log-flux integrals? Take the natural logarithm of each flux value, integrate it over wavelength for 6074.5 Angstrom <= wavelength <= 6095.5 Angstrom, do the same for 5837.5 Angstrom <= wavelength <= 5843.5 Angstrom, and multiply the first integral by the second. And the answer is 1267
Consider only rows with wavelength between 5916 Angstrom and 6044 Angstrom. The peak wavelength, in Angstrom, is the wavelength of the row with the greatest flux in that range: 5956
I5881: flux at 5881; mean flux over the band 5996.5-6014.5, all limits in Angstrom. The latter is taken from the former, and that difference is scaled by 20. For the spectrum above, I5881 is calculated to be 193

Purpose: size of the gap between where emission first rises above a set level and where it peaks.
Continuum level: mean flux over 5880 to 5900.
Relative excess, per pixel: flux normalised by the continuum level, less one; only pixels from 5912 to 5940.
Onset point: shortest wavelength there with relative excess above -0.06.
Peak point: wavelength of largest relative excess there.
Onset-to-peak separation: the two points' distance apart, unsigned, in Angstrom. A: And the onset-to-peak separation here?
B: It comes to 18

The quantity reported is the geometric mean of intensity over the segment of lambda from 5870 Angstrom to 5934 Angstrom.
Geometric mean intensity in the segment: 22.4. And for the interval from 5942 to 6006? 22.8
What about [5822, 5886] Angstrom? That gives 24.0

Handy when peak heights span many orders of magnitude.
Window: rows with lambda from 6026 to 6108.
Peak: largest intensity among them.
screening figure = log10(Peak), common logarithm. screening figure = 1.47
